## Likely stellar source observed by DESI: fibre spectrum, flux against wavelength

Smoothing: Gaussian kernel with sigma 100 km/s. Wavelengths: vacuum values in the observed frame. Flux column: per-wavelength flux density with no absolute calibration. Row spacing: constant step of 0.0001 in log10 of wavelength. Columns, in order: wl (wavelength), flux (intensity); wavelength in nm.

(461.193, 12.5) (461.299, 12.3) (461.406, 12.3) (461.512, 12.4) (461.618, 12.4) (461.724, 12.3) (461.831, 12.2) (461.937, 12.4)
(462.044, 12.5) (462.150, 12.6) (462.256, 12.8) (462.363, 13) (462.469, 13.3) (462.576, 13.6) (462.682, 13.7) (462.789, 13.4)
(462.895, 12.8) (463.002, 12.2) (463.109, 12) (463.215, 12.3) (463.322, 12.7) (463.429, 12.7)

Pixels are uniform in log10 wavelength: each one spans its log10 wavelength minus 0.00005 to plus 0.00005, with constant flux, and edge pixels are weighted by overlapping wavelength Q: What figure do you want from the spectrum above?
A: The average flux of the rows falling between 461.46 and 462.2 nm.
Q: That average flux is 12.4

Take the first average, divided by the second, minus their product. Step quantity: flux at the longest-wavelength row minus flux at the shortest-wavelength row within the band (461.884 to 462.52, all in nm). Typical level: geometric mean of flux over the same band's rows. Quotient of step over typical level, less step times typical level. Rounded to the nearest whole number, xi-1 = -11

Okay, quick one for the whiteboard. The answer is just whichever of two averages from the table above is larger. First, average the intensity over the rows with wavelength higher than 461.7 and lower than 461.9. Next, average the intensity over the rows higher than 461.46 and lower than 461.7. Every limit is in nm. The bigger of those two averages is 12.4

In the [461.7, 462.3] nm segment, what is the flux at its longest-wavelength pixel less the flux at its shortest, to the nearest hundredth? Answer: 0.50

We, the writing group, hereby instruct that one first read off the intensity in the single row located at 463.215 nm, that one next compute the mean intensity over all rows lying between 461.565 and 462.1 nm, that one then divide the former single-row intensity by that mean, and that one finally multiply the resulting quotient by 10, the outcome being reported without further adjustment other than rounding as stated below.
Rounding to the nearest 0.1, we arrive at 10.0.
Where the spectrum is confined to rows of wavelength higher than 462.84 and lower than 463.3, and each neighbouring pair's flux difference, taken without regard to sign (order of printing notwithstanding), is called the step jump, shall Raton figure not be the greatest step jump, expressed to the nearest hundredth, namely 0.60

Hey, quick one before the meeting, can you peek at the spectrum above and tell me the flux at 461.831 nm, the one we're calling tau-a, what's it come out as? 12.2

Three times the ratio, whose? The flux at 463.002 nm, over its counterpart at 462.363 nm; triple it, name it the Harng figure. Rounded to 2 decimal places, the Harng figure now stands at 2.82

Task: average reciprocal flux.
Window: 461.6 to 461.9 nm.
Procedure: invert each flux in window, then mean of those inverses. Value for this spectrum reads 0.0813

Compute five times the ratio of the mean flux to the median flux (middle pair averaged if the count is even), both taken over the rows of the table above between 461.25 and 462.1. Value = 5.00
